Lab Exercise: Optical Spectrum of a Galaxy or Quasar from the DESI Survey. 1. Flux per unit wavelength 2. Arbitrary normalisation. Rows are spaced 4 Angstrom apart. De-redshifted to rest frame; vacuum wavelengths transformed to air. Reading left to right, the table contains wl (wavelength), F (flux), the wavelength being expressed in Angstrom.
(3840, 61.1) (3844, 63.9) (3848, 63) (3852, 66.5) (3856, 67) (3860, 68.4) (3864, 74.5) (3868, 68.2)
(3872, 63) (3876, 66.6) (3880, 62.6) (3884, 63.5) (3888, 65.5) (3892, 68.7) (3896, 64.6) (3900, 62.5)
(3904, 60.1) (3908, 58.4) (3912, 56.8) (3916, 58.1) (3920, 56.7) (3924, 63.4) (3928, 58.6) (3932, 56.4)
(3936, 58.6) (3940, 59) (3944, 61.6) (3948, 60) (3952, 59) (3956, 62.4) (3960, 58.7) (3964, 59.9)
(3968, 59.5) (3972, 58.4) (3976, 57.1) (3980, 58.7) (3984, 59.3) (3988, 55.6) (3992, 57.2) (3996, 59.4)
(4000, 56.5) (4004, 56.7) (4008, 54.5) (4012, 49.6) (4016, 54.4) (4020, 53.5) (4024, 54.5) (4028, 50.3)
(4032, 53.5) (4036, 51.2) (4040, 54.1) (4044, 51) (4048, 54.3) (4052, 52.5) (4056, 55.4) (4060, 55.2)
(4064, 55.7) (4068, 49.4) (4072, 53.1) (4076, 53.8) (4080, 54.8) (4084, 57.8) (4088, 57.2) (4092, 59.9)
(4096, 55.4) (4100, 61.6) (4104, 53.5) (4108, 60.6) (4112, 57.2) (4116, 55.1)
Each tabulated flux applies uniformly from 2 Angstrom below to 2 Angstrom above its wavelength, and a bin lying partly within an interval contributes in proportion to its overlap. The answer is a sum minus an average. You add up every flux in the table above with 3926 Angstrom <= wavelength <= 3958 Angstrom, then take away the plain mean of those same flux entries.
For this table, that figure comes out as 416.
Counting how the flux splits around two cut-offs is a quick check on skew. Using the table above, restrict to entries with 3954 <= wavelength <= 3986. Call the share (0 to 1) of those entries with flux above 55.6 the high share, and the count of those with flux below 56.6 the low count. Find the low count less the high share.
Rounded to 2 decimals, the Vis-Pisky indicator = -1.00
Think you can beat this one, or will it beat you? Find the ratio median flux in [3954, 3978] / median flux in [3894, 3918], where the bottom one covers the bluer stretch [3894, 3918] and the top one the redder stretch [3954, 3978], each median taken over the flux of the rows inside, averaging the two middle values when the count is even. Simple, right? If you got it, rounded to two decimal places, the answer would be 1.00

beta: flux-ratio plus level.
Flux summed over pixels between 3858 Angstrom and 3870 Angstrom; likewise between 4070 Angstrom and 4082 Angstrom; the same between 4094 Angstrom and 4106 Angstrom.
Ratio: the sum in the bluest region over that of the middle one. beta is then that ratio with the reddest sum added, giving 172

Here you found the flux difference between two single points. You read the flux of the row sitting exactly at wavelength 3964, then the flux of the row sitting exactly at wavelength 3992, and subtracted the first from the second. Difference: -2.7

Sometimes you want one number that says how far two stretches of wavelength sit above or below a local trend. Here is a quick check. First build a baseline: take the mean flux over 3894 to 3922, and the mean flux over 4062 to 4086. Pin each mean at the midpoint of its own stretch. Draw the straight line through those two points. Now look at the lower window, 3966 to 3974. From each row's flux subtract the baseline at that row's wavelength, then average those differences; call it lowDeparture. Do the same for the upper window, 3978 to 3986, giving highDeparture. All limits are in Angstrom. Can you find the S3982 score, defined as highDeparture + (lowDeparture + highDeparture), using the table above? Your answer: 5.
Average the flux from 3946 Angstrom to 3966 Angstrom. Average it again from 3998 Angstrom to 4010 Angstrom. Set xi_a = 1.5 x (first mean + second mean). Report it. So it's 174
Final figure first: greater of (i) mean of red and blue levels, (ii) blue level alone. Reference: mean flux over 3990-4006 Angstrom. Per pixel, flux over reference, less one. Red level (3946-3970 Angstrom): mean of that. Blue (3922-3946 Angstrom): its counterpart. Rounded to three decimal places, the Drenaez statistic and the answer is 0.040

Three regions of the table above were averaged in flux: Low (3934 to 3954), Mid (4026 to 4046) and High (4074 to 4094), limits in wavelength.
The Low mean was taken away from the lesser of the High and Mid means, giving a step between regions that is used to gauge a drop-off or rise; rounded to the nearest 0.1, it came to -7.6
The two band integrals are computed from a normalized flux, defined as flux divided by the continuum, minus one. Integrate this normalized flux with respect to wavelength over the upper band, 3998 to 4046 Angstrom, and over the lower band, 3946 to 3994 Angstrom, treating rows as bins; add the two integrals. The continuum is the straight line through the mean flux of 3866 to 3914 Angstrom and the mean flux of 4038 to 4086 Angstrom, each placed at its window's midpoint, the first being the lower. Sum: -2.5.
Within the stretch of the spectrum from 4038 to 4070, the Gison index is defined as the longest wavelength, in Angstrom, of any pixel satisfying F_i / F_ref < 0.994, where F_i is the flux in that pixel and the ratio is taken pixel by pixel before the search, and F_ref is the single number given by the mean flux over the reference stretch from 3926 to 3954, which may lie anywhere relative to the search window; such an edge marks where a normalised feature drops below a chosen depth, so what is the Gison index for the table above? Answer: 4068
